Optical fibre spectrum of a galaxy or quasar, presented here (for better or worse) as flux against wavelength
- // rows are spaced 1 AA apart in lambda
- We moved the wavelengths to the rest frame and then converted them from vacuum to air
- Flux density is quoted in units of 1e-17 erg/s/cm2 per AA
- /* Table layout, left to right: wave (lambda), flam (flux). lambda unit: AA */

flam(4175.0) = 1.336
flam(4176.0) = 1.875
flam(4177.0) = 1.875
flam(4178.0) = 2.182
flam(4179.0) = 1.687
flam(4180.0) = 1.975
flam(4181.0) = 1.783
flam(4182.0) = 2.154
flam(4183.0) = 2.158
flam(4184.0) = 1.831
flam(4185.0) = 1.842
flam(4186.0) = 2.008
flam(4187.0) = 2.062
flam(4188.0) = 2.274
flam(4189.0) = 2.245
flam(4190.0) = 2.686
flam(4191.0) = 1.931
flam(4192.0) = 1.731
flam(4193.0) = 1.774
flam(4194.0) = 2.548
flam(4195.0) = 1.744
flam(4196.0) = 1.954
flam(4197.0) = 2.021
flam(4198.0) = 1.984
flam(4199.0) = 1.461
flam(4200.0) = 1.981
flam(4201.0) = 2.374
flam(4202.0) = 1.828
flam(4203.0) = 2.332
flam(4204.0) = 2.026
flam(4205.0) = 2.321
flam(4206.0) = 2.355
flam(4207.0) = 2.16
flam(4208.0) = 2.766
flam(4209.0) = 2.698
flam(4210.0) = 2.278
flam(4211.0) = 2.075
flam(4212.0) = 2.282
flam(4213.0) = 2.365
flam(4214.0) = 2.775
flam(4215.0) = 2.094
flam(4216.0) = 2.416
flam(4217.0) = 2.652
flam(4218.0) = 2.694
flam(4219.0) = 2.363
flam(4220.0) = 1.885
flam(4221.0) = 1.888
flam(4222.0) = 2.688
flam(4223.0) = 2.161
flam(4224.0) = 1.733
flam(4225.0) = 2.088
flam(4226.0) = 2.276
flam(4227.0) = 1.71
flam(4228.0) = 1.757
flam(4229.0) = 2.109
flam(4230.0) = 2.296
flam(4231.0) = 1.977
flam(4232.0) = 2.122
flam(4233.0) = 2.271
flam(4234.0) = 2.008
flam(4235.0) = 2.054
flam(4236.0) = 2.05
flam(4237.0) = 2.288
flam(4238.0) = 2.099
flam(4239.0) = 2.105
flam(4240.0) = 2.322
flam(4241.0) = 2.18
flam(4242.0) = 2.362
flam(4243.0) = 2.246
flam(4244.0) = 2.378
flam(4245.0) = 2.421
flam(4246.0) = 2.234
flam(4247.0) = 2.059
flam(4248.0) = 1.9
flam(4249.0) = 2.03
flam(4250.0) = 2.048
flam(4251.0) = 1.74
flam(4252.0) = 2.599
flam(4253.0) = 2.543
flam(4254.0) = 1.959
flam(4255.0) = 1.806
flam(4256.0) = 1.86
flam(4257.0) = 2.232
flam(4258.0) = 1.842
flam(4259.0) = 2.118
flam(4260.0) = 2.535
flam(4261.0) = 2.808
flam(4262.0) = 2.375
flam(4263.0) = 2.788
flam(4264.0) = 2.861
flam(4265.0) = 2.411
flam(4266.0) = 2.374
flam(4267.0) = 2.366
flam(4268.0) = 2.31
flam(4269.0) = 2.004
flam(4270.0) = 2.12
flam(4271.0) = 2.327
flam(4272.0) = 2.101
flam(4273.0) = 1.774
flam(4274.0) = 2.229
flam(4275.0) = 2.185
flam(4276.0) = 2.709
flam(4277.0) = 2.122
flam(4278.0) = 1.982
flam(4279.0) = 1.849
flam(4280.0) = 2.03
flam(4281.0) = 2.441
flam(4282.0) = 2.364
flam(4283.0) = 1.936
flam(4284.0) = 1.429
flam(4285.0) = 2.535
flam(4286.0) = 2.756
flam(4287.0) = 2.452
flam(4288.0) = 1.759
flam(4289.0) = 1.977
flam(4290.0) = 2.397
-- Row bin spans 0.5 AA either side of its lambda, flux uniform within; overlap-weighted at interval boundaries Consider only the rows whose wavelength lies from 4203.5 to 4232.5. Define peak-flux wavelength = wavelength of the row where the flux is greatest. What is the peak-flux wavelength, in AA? 4214.0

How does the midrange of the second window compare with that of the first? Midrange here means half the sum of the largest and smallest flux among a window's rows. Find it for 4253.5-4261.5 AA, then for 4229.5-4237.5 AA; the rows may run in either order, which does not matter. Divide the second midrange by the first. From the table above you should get 0.93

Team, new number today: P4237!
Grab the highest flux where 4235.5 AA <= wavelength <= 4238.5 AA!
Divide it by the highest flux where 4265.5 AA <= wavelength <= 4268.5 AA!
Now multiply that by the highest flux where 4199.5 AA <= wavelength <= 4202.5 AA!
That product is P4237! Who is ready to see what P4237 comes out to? 2.3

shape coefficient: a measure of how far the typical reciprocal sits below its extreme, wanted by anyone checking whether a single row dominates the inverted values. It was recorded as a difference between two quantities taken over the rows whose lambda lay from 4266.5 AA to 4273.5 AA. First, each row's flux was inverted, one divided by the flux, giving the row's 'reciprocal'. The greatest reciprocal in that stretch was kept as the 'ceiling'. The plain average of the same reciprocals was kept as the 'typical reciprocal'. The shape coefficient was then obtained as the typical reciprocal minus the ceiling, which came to -0.093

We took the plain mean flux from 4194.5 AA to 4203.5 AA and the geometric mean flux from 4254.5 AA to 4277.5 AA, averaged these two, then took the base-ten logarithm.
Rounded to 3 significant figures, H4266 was 0.324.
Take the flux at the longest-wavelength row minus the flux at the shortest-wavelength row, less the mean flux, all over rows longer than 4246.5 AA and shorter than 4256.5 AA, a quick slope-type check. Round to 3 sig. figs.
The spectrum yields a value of -2.25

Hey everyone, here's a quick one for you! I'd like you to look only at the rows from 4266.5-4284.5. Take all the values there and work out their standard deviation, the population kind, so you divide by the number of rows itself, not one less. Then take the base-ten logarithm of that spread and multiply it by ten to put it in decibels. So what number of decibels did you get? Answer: -5.5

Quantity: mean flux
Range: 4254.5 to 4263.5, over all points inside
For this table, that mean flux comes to 2.26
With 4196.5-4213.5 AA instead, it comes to 2.19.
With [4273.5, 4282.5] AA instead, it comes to 2.21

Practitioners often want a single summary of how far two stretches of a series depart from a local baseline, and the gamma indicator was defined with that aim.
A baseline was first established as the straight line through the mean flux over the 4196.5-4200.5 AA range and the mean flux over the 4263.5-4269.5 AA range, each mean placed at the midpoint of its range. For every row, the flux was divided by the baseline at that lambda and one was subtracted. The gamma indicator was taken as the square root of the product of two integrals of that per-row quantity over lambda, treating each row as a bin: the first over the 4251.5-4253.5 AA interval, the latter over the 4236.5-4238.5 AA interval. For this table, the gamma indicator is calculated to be 0.08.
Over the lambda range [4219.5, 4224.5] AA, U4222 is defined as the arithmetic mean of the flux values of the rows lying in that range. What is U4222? 2.07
